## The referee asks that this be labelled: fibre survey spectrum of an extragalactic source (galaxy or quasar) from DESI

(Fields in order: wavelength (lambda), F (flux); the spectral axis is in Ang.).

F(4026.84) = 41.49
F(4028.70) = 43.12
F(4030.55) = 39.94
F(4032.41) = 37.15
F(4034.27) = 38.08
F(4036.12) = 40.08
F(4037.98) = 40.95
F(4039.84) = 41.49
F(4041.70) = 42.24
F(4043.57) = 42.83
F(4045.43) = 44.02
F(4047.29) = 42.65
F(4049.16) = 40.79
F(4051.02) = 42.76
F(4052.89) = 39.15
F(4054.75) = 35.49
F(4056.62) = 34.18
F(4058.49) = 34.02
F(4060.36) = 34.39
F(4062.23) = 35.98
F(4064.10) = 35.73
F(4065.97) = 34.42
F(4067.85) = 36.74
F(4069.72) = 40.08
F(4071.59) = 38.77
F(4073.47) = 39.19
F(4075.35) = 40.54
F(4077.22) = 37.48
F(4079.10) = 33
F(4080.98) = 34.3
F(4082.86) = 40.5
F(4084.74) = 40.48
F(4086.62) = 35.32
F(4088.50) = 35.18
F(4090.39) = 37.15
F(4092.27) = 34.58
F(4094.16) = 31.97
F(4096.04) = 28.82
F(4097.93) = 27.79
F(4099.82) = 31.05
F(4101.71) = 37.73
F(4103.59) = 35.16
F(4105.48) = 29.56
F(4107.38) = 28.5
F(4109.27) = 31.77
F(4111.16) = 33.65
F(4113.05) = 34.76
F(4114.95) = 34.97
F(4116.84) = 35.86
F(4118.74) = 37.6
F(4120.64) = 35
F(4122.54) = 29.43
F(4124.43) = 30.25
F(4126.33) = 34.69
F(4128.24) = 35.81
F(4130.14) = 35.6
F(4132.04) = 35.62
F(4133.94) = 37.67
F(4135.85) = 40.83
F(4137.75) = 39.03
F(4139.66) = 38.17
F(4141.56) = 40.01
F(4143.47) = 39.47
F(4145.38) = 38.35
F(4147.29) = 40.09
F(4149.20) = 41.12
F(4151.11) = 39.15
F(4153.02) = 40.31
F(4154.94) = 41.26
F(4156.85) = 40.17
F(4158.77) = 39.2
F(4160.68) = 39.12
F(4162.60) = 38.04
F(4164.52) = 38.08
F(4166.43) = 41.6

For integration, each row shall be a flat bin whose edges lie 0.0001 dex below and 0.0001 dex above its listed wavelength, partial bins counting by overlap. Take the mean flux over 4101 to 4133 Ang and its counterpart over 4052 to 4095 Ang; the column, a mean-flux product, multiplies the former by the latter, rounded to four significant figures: 1235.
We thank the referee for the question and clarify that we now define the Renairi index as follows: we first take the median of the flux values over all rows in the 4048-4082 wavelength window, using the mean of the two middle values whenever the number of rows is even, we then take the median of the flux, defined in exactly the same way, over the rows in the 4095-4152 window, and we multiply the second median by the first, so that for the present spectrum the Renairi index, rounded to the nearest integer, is 1295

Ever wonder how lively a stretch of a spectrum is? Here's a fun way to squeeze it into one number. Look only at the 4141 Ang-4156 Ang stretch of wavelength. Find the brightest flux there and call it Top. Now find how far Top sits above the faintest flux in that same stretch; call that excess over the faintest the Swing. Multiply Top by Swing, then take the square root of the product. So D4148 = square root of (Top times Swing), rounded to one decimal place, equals 11.0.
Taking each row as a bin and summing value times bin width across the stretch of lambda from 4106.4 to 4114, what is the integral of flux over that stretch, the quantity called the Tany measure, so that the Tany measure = 244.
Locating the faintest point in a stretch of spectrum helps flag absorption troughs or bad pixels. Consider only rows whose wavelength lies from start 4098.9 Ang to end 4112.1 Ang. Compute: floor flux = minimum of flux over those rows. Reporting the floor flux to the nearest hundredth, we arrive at 28.50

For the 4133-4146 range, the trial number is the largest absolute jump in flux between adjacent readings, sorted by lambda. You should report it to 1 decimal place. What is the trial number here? 3.2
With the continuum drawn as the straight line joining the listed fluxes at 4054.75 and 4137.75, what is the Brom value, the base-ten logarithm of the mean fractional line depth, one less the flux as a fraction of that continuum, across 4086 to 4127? -0.9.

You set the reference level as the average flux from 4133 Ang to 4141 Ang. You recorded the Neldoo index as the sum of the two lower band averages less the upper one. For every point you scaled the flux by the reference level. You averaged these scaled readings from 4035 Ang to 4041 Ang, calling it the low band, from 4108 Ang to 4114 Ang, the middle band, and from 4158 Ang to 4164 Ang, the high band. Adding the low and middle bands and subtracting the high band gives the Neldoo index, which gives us 0.91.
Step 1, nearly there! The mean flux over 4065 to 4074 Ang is 38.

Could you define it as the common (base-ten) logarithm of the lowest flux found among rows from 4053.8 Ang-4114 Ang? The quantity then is 1.44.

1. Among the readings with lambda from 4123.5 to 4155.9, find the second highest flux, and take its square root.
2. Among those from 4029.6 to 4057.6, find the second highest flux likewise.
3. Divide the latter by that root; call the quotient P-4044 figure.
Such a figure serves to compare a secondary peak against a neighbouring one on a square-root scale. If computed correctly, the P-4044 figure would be 6.7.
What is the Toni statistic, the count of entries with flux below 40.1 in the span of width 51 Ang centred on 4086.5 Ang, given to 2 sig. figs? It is 24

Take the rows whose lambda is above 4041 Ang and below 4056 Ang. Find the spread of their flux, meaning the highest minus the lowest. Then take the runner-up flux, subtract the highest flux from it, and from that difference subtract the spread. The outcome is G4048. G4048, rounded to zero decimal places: -10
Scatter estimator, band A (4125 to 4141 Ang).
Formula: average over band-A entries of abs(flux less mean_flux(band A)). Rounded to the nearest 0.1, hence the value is 1.7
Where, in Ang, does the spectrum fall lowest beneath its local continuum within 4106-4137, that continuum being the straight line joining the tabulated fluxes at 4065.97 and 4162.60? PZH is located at 4107.38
